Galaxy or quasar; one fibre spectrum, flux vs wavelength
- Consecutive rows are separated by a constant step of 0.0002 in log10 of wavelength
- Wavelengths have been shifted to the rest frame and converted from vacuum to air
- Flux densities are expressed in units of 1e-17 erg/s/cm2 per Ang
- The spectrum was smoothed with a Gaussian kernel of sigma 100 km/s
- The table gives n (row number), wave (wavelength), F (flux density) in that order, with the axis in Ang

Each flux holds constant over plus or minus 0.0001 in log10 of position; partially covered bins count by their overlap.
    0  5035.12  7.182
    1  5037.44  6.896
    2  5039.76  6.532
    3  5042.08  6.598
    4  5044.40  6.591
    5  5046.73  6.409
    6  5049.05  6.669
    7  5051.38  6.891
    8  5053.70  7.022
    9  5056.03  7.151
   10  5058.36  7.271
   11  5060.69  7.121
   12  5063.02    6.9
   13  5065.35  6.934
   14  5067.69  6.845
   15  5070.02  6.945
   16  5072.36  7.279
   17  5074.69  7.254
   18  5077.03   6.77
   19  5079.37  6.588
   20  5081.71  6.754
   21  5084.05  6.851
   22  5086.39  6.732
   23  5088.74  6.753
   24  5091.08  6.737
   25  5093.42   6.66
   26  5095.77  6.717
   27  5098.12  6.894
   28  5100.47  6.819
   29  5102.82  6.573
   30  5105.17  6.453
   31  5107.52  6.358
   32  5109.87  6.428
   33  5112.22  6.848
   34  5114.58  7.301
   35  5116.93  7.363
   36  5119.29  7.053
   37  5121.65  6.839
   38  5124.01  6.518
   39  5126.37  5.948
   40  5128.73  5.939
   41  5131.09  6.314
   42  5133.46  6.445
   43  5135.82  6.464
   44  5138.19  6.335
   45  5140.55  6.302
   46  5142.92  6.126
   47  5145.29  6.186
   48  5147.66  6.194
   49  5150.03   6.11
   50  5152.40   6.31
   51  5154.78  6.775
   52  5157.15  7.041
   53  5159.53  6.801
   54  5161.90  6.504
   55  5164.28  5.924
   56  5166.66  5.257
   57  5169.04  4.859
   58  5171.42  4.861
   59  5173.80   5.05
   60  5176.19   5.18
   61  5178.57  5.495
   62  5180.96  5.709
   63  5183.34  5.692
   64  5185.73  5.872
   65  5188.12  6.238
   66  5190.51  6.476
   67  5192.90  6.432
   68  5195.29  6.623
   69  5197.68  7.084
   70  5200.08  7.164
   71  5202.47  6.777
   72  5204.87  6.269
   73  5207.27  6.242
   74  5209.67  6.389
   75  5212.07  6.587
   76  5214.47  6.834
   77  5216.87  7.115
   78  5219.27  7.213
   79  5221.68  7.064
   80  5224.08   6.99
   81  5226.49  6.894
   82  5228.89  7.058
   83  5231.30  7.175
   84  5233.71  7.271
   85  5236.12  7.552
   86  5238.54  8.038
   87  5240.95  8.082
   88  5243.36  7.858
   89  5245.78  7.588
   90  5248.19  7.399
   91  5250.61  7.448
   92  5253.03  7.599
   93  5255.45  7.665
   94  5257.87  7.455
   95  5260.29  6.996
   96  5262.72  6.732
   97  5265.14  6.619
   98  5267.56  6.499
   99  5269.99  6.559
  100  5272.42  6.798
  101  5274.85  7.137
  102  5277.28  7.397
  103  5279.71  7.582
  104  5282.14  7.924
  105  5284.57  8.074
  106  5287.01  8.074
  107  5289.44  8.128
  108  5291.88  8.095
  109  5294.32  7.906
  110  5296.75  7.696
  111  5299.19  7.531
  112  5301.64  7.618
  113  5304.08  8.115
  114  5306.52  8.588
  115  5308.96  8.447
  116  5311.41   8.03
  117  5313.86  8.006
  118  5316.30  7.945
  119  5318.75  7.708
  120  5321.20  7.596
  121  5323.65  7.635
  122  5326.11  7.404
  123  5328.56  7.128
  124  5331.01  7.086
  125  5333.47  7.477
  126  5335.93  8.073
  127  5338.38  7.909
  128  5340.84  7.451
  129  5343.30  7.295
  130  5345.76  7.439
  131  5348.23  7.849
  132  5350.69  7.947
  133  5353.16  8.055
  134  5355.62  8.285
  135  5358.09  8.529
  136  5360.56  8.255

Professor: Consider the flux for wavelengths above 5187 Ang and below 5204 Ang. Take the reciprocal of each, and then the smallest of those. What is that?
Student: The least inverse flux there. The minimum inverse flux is 0.140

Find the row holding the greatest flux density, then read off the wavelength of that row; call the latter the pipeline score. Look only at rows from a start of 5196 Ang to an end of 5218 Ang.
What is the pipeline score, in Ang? 5200.08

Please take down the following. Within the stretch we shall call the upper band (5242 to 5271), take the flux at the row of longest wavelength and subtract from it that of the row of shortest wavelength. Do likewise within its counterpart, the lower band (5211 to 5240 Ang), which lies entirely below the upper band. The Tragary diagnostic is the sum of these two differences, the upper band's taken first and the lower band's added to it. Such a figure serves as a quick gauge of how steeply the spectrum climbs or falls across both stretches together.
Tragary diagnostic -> 0.15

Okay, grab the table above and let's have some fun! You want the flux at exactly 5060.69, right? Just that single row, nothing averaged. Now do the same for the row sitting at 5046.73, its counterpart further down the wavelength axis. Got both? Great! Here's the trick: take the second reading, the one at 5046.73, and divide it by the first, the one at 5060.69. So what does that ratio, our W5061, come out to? 0.900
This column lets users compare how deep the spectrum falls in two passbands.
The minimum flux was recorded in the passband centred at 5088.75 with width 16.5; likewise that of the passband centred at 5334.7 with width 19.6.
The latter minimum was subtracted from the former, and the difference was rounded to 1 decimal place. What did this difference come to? -0.4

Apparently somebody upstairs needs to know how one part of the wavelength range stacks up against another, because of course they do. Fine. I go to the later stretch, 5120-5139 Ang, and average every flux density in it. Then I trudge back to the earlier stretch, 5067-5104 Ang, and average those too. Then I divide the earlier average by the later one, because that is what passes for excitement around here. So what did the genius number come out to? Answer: 1.07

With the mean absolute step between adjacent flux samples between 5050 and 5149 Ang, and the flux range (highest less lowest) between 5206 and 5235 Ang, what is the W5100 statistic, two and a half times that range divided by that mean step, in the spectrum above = 16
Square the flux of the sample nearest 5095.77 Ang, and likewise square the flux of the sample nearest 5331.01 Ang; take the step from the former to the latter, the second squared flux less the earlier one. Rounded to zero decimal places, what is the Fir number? 5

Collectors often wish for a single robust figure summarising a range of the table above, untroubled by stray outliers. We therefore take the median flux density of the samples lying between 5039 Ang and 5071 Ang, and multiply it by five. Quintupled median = 34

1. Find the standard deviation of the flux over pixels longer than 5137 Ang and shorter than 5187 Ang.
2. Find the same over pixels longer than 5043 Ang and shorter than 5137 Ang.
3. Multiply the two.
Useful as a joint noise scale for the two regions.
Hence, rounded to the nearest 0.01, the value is 0.21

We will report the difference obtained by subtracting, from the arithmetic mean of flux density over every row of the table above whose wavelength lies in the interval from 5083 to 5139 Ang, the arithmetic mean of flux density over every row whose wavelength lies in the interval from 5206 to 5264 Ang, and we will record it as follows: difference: -0.58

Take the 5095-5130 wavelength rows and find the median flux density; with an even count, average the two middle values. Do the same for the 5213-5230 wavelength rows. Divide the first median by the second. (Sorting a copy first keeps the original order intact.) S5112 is 0.95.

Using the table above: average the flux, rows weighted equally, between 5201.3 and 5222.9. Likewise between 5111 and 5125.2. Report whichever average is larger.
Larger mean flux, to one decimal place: 7.0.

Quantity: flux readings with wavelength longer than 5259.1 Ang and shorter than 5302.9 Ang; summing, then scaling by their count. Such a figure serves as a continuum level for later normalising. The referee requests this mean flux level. 7.4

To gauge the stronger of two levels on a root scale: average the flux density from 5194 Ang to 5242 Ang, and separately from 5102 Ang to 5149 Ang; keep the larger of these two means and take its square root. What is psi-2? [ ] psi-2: 2.65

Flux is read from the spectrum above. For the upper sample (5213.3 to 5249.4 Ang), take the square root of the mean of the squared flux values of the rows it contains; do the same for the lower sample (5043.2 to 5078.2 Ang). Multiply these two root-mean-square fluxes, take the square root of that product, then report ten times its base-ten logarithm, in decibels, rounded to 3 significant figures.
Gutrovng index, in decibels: 8.54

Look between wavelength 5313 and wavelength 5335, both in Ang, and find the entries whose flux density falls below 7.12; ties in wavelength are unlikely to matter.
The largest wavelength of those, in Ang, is 5331.01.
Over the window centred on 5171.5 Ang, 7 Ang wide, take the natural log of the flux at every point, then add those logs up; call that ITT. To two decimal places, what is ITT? 4.78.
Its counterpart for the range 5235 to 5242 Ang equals 6.20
